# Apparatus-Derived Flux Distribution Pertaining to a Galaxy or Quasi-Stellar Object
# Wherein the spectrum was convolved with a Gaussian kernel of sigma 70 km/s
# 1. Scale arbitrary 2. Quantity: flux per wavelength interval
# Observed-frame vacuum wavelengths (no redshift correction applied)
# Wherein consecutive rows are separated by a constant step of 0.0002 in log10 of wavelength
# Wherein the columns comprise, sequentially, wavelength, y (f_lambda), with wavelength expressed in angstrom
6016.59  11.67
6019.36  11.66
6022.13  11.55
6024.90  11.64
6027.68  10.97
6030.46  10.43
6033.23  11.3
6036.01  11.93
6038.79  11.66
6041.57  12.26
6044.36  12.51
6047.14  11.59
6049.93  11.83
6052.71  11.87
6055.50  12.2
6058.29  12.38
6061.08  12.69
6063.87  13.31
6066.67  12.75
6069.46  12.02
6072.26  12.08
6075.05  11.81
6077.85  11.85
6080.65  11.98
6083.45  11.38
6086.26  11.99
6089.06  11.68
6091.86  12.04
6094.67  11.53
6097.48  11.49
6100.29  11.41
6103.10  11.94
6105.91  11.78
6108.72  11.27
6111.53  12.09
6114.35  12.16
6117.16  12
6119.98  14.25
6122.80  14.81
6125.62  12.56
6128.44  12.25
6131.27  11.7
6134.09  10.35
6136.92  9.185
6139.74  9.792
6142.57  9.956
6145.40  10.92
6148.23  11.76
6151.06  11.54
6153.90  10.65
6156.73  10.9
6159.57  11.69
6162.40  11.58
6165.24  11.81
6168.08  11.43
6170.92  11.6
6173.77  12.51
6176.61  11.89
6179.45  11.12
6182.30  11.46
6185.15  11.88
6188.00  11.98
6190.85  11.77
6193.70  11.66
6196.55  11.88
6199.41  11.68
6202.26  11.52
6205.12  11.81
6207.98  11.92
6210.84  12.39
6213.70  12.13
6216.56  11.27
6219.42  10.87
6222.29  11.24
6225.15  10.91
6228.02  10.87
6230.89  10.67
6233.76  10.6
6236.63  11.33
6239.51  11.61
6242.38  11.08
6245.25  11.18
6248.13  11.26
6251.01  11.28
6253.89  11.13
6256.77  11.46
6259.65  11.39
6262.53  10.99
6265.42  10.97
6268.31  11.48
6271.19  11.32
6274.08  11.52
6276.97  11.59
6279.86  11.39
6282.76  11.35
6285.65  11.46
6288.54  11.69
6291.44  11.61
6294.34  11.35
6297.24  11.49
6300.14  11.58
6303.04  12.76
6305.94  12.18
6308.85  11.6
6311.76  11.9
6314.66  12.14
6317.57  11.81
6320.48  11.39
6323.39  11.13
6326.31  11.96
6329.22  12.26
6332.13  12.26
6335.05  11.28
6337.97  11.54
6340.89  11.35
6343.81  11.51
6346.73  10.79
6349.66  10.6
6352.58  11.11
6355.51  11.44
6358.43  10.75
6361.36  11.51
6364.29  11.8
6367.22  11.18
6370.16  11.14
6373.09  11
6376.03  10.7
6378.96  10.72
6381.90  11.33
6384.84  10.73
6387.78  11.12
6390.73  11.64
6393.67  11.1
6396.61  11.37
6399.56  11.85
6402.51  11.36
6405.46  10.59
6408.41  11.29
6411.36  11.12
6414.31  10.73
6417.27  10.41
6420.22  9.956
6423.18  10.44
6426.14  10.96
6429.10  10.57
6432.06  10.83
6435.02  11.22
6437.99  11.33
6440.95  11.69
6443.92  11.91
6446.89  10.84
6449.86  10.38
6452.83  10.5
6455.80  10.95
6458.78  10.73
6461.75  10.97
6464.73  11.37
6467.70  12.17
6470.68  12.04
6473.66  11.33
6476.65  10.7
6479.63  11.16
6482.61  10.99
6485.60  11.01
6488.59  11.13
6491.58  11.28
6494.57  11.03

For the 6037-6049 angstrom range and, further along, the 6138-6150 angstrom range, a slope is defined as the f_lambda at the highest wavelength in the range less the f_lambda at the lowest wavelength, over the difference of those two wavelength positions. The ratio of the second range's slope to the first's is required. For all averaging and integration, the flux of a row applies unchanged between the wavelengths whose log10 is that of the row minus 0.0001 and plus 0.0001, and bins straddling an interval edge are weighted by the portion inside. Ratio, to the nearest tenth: -27.7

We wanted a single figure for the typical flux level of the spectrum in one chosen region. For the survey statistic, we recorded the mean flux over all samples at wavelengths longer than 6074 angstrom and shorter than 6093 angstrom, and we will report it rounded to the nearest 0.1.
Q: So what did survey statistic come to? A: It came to 11.8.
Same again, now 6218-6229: 11.0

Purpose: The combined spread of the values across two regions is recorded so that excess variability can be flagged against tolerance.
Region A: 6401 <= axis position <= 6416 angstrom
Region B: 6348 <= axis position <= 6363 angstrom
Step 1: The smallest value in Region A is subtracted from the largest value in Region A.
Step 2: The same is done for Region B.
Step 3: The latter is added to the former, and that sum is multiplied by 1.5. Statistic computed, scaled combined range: 2.5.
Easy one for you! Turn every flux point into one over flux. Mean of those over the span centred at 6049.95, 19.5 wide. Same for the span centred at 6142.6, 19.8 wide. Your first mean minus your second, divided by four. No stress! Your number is -0.0033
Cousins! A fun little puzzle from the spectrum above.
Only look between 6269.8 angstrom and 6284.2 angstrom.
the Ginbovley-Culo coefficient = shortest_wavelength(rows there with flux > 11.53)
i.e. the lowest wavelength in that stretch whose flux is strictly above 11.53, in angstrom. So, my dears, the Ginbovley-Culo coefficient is 6276.97 angstrom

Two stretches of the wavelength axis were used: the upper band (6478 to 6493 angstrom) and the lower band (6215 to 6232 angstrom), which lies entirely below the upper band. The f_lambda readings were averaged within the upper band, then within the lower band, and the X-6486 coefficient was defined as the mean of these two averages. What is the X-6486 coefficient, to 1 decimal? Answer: 11.0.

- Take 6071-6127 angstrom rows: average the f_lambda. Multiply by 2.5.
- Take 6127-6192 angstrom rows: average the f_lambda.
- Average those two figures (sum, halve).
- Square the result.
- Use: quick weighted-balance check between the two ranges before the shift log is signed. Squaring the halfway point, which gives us 432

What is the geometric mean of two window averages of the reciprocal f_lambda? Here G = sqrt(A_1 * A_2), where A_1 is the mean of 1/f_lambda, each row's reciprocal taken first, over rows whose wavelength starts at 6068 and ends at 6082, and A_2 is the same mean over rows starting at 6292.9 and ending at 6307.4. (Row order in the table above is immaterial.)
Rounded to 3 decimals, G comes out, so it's 0.084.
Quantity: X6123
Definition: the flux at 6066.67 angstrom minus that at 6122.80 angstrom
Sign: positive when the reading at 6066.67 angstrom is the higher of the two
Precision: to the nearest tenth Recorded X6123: -2.1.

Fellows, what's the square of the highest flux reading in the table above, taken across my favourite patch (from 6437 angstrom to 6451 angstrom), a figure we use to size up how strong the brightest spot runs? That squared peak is 142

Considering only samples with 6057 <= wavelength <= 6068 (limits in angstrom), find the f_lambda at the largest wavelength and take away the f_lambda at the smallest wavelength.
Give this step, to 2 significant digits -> 0.37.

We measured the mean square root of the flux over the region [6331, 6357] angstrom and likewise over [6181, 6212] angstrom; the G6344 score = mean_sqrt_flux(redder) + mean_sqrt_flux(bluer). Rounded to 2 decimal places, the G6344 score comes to 6.80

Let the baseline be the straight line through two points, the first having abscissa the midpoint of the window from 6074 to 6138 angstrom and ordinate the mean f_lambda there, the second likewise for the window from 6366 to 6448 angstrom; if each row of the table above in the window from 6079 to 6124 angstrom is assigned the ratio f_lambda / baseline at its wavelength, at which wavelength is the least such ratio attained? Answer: 6108.72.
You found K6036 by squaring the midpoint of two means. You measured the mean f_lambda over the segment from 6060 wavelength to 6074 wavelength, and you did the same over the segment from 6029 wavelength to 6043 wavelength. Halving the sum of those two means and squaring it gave 145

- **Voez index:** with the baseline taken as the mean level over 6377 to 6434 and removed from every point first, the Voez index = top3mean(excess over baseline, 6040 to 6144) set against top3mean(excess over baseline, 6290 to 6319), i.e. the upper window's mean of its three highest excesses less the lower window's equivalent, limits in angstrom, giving -1.8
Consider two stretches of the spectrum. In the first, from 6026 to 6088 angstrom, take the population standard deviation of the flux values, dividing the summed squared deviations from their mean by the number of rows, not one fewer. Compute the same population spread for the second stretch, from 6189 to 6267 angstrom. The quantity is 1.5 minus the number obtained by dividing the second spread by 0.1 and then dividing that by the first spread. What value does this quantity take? -6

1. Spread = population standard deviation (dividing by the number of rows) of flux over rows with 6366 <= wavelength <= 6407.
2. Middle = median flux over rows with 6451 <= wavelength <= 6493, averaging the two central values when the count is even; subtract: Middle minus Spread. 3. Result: 10.7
